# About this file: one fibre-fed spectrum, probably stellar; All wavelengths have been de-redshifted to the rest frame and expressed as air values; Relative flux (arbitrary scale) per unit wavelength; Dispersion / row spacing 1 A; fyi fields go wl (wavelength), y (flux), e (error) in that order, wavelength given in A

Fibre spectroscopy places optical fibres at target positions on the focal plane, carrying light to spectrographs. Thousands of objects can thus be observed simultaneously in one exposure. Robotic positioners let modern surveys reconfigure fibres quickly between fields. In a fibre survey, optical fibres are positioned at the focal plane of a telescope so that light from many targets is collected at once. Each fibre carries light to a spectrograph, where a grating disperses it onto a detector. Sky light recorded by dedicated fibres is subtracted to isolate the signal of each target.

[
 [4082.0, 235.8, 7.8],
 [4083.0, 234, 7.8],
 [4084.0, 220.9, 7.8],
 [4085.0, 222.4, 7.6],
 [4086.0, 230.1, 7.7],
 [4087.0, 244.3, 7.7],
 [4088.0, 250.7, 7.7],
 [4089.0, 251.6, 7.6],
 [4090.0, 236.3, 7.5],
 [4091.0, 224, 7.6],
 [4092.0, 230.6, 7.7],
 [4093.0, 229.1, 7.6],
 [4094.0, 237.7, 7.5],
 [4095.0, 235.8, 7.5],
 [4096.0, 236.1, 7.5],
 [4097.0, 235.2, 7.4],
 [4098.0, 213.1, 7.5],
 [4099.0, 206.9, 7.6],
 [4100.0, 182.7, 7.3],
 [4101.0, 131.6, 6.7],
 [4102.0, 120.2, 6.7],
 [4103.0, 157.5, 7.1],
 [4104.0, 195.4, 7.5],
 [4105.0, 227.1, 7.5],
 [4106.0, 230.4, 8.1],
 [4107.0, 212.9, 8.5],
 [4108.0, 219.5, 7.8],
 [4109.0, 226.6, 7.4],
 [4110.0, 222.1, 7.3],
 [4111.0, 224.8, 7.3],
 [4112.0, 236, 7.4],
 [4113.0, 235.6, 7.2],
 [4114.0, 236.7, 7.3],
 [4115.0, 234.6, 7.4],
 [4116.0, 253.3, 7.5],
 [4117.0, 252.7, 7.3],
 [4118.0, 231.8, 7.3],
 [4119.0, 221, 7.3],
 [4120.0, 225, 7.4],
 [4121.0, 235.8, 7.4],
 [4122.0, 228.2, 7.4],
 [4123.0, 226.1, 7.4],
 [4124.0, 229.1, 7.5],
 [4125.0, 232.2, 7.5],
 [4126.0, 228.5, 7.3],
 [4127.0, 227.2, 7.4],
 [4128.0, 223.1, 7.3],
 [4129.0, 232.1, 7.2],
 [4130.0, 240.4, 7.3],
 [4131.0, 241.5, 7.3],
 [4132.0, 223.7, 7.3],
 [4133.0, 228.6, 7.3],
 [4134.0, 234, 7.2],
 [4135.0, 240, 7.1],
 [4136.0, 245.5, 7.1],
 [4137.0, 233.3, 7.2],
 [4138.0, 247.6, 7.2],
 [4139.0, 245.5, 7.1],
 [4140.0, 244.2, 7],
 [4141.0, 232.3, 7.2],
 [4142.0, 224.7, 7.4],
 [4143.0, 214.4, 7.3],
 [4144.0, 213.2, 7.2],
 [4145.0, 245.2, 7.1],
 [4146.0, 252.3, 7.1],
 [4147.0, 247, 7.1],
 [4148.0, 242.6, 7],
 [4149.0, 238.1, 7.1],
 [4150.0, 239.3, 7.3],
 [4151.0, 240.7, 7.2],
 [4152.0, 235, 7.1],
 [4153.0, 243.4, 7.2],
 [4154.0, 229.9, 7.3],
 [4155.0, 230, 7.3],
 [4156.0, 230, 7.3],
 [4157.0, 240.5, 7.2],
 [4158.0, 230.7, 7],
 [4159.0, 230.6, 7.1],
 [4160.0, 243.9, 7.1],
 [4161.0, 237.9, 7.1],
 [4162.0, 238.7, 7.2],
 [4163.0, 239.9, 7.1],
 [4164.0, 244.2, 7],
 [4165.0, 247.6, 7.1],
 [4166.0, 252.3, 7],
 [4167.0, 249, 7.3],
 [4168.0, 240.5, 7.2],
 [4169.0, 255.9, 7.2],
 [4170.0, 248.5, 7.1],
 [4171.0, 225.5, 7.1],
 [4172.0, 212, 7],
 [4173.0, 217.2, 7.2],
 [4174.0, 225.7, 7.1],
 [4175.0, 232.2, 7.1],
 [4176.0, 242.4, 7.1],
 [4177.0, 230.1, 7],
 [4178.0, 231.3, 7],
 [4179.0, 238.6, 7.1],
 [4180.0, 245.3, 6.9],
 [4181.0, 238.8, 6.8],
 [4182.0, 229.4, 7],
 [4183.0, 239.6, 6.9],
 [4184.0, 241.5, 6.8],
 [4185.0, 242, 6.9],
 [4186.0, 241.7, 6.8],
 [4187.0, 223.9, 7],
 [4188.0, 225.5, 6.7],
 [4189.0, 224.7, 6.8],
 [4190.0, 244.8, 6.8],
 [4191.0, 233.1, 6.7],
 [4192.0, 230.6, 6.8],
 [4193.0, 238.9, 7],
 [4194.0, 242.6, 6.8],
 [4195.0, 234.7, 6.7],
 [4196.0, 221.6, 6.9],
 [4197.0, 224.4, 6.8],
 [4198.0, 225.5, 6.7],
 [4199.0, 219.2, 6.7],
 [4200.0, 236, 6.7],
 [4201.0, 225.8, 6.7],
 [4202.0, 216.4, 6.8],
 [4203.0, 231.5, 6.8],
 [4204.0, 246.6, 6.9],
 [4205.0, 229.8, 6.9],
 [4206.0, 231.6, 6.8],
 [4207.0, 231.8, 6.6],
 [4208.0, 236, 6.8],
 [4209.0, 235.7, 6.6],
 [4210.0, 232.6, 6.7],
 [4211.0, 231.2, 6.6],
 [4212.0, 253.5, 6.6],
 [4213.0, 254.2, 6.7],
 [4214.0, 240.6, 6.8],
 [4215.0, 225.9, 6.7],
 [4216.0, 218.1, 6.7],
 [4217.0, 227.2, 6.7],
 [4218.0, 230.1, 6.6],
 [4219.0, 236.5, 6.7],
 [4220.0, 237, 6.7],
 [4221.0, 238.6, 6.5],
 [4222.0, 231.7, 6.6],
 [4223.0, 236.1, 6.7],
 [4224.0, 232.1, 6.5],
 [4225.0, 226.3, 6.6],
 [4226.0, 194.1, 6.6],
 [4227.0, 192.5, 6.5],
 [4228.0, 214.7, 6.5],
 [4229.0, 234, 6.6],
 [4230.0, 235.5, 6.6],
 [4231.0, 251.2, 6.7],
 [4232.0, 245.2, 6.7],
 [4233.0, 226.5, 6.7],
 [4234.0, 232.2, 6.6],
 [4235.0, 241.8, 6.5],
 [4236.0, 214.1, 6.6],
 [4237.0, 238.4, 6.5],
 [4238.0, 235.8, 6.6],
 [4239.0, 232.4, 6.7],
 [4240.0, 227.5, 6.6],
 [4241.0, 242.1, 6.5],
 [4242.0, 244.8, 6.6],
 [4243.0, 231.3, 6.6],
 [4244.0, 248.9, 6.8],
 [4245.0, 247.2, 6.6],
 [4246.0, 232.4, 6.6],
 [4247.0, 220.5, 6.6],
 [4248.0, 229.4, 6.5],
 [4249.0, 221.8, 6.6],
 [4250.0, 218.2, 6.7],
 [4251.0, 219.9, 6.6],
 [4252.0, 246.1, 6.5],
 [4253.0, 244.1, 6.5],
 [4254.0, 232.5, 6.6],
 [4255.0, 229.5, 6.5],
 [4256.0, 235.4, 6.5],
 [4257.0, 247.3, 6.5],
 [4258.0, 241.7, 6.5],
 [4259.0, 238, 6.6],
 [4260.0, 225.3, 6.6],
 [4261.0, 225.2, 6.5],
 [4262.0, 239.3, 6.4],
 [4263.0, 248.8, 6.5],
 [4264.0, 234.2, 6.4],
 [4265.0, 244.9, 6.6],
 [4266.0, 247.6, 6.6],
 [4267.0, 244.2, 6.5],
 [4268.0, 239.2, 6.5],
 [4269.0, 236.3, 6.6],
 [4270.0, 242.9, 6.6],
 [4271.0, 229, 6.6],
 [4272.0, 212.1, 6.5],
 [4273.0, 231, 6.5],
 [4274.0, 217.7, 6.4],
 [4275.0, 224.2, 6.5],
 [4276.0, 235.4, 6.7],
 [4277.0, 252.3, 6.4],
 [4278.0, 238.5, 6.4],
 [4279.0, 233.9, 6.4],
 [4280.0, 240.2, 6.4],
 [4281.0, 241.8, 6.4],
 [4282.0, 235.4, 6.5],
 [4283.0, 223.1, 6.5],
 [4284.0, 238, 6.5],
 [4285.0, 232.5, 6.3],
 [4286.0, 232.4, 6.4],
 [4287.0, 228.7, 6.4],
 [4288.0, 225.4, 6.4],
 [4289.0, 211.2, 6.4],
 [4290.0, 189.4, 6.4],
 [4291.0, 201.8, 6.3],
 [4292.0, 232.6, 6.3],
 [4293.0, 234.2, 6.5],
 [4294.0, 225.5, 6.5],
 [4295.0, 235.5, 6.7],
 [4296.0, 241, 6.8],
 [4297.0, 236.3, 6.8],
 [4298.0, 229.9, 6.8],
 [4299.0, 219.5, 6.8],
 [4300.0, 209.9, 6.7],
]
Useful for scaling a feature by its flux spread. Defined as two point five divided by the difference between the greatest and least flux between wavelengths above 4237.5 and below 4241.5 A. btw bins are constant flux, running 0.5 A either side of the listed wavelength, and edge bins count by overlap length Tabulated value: 0.17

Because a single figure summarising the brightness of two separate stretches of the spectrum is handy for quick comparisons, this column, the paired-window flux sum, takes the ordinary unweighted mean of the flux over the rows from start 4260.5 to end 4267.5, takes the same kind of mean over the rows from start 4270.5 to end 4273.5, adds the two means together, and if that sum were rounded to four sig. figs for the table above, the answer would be 464.6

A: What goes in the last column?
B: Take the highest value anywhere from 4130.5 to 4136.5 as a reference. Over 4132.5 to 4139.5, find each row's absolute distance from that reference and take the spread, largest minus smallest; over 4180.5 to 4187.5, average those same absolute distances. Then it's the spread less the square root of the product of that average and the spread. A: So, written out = 5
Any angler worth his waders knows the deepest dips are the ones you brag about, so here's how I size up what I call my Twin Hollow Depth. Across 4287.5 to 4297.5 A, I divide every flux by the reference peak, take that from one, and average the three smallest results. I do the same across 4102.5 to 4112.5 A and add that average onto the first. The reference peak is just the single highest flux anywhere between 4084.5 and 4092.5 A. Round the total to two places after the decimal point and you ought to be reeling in 0.14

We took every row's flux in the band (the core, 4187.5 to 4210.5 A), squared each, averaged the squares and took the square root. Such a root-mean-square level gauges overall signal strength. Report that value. 231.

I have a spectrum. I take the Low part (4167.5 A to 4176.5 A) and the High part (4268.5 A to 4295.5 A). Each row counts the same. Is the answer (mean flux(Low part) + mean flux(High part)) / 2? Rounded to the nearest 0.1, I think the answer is 231.1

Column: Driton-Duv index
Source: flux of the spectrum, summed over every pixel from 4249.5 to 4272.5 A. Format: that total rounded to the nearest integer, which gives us 5422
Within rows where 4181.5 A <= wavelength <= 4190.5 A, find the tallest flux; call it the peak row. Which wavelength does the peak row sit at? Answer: 4190.0 A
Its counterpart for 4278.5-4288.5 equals 4281.0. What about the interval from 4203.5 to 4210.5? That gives 4204.0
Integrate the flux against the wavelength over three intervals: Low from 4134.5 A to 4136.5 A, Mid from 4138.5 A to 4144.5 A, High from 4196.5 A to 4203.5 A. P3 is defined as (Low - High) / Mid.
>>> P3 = -0.80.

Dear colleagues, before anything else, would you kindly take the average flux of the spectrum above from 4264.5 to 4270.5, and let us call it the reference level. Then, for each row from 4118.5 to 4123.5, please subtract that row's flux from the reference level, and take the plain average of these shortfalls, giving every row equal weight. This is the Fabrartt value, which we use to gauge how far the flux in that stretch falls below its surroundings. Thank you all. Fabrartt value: 15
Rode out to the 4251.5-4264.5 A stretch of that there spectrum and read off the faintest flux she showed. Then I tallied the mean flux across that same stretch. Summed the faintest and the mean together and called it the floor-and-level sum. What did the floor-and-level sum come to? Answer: 463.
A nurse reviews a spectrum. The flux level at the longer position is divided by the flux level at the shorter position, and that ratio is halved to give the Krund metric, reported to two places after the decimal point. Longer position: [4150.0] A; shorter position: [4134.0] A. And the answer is 0.51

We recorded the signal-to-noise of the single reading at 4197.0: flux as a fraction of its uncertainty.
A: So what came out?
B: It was 33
